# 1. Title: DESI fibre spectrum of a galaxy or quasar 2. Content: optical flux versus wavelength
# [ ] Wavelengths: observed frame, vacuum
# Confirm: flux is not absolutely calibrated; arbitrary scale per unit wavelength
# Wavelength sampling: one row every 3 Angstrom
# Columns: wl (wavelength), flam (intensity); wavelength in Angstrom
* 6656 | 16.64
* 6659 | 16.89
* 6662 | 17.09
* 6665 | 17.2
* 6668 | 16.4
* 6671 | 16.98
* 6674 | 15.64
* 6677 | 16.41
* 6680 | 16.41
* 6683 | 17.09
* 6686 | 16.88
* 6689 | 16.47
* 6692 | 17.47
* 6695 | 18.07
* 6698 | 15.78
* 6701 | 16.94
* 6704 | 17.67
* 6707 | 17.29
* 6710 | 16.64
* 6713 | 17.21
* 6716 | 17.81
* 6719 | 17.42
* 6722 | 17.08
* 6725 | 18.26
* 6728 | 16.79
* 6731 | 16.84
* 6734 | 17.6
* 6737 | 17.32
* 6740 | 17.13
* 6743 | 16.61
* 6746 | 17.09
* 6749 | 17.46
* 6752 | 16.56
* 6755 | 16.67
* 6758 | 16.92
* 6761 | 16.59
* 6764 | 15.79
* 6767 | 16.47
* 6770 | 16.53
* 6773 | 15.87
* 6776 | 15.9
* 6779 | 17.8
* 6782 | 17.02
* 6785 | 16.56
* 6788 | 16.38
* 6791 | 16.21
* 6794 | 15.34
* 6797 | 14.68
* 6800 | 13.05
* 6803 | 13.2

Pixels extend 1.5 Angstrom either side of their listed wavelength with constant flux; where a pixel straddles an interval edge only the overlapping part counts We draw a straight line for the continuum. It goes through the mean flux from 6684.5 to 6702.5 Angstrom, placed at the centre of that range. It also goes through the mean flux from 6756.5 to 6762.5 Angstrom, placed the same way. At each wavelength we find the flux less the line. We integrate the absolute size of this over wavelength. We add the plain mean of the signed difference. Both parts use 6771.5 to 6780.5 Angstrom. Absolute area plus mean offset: 8.1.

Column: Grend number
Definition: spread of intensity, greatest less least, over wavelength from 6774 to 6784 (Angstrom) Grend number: 1.9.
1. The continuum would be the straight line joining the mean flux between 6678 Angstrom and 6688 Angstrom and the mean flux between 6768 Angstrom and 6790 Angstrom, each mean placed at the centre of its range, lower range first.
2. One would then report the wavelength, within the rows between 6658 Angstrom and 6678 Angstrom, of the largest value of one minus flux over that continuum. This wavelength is 6674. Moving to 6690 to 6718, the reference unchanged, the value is 6698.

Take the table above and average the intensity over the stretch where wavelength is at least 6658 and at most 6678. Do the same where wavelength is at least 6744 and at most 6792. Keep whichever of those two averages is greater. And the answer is 16.7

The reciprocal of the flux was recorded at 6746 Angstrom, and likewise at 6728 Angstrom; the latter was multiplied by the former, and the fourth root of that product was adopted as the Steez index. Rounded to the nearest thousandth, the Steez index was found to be 0.243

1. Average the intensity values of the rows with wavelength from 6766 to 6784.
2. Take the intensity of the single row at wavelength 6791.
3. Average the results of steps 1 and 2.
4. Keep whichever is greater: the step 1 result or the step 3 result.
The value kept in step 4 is 16.6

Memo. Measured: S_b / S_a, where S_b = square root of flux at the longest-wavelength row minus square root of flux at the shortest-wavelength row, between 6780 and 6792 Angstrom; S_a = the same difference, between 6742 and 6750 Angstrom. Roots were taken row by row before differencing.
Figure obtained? -1.0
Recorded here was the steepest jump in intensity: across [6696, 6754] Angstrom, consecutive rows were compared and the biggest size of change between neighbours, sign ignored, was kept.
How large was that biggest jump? 1.5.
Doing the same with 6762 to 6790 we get 1.9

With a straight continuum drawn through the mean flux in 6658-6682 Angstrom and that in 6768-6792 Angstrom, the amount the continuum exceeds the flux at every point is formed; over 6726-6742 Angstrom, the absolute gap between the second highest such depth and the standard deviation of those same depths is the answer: 0.6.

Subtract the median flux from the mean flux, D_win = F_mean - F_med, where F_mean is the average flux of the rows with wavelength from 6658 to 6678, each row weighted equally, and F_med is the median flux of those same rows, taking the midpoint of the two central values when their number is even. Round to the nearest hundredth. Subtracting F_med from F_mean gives -0.23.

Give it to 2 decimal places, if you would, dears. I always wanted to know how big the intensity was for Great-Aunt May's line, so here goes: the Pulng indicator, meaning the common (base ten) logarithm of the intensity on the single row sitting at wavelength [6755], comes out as 1.22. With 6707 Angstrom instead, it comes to 1.24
